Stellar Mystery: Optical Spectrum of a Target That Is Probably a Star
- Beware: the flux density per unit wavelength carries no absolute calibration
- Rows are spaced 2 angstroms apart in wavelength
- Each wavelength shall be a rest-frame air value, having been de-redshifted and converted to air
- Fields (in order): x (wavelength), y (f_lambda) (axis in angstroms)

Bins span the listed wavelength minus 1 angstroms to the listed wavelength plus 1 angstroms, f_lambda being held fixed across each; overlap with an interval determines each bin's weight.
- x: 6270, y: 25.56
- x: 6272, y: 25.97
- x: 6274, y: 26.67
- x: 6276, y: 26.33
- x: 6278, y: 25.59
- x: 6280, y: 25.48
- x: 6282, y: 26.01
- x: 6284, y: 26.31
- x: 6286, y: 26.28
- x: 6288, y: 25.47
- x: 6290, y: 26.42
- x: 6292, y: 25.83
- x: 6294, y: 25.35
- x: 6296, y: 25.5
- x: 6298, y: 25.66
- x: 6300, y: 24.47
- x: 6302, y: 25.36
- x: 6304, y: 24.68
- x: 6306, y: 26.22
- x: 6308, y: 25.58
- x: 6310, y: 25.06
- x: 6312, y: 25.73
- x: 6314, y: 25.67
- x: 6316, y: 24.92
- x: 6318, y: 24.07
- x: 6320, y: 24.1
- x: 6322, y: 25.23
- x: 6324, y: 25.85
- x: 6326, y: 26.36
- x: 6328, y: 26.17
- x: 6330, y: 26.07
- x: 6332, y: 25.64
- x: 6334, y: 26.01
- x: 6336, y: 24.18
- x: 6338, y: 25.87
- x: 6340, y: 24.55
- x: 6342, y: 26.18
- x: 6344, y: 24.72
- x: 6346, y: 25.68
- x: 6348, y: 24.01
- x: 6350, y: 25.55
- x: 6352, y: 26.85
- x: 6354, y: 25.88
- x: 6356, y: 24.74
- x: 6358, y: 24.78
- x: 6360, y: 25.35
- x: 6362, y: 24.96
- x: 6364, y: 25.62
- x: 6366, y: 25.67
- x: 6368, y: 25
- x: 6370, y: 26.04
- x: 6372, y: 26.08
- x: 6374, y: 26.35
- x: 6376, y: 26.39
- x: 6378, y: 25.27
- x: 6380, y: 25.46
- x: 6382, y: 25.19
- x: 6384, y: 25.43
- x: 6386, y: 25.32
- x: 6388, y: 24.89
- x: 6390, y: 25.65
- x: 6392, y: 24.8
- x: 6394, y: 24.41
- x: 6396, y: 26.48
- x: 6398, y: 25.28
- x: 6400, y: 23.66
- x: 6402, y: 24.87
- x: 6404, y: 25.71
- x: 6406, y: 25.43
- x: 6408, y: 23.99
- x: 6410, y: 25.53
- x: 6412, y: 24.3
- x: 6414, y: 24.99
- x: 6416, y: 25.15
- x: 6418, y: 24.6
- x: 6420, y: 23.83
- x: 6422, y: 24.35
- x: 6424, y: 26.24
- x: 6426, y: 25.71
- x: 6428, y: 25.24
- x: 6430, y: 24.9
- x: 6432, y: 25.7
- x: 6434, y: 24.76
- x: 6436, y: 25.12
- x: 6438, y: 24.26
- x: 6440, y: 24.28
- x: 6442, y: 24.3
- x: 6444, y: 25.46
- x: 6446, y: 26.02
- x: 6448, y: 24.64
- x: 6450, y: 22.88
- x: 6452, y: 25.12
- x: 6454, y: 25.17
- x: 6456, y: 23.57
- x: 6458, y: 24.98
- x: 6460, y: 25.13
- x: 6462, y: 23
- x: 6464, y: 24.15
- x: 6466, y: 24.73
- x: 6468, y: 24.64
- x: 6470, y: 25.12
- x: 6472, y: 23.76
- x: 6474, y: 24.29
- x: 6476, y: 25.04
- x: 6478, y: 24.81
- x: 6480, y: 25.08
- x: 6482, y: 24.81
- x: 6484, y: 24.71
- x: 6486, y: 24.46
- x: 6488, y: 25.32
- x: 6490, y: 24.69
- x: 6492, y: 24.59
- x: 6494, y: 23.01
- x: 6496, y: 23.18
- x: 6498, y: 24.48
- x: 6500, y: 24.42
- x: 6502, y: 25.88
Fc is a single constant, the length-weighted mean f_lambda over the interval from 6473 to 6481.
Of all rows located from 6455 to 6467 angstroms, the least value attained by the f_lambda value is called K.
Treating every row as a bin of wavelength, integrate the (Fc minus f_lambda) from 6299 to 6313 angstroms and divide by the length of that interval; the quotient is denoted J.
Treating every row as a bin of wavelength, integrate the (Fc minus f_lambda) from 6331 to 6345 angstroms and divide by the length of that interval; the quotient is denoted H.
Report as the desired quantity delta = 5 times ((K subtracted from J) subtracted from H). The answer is 115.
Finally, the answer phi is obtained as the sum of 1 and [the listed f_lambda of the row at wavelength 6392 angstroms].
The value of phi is 25.8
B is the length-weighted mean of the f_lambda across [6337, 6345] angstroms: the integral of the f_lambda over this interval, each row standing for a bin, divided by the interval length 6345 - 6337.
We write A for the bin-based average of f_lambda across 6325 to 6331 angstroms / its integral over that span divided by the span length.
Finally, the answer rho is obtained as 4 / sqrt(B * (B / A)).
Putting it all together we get 0.808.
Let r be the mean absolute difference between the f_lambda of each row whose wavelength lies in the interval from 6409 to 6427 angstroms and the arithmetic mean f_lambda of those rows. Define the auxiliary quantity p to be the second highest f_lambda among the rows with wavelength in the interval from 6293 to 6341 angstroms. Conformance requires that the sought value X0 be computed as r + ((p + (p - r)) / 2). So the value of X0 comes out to 26.5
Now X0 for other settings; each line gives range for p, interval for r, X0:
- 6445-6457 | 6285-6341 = 25.5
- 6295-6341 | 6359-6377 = 26.4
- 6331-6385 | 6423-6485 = 26.7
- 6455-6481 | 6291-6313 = 25.3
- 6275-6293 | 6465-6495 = 26.5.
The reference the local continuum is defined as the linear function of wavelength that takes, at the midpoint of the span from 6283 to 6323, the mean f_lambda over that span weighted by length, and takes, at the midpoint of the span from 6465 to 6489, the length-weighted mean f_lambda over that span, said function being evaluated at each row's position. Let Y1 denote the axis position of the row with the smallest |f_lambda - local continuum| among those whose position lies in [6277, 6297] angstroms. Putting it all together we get 6280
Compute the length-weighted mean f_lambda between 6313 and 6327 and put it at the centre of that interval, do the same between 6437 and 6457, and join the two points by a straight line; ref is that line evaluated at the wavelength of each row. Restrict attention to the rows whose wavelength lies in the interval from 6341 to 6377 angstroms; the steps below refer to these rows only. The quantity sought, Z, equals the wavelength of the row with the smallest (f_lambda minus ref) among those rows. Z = 6348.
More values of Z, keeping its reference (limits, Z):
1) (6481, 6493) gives 6486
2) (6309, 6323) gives 6318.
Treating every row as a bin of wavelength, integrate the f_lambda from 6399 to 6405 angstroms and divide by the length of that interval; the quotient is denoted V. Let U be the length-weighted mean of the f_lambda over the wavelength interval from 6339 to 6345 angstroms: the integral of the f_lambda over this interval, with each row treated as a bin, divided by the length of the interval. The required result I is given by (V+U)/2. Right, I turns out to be 24.9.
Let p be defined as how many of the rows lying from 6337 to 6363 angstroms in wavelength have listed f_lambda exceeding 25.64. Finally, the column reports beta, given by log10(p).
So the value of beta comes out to 0.70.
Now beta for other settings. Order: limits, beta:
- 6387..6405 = 0.48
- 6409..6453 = 0.60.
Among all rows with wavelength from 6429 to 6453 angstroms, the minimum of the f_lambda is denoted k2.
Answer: 22.88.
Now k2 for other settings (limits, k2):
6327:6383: 24.01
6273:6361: 24.01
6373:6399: 24.41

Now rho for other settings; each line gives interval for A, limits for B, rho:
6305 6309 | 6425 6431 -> 0.805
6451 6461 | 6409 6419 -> 0.799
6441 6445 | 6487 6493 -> 0.802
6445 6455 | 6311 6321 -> 0.800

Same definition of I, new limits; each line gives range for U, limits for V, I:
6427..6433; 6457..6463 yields 24.8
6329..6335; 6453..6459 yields 25.2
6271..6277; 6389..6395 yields 25.6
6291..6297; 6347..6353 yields 25.5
